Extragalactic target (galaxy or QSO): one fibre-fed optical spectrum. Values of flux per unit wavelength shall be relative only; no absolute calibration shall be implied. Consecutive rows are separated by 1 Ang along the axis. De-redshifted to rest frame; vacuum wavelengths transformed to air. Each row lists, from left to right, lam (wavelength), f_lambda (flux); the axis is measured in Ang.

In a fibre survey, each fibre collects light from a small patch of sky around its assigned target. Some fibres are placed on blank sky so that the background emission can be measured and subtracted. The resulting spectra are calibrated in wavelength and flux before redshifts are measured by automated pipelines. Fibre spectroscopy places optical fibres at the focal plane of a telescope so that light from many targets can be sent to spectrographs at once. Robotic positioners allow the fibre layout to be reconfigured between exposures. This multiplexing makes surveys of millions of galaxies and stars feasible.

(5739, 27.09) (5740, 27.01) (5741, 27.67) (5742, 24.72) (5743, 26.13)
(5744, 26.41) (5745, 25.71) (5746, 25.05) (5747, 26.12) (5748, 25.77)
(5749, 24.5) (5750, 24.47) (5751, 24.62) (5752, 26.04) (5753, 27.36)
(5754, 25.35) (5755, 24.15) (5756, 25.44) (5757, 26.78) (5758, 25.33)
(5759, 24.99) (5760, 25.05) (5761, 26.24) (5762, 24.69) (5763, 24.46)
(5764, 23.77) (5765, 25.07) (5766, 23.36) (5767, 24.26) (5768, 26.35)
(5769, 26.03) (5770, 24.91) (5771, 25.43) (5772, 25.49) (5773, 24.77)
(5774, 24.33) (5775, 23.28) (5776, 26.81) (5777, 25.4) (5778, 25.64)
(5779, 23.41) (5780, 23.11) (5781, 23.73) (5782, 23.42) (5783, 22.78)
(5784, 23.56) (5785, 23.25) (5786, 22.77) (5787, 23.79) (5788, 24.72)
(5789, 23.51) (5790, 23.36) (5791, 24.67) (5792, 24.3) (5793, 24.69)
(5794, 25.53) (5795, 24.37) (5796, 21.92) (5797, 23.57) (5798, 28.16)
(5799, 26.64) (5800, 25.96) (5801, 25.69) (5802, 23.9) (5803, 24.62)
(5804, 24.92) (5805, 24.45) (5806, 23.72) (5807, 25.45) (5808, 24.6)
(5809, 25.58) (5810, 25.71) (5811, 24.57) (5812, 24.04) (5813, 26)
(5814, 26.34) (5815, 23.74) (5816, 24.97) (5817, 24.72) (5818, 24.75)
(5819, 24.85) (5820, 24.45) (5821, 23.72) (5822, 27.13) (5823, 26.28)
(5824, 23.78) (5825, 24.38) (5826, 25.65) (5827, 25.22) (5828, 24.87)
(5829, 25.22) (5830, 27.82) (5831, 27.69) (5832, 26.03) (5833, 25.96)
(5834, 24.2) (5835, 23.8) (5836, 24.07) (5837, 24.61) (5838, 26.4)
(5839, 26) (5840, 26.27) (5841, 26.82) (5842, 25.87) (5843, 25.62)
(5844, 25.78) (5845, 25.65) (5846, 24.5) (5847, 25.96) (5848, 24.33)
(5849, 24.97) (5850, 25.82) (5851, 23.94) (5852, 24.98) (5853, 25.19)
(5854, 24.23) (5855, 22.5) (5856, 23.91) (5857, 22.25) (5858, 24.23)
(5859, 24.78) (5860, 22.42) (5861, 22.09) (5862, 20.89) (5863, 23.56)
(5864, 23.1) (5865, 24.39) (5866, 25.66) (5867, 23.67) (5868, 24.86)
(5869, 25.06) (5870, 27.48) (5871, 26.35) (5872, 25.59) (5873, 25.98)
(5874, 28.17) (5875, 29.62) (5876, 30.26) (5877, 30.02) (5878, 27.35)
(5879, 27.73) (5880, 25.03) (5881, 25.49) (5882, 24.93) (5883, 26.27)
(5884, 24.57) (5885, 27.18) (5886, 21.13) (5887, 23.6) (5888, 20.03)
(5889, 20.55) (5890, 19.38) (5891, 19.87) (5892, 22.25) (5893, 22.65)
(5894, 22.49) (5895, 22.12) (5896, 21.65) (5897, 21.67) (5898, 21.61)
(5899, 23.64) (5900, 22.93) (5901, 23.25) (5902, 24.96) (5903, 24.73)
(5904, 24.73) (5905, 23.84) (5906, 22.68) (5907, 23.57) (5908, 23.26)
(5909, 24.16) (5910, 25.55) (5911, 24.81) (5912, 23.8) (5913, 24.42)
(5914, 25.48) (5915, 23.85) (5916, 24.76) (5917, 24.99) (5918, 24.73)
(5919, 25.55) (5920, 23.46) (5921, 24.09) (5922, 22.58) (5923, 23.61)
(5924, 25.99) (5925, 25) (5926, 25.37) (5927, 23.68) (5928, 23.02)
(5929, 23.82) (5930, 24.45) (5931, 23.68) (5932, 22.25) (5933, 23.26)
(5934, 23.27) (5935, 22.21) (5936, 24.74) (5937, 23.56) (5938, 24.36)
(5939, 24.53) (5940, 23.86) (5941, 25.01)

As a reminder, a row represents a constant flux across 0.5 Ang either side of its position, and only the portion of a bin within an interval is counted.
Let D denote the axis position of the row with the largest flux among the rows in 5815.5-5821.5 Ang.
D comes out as 5816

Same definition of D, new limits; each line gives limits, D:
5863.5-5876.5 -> 5876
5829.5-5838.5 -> 5830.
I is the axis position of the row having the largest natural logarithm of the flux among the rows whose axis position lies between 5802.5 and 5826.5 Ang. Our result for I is 5822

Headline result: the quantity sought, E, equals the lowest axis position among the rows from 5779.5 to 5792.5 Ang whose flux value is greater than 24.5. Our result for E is 5788 Ang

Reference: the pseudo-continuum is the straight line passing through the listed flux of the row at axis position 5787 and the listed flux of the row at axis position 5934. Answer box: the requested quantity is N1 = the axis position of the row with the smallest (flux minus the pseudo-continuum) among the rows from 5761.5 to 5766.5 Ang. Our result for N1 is 5766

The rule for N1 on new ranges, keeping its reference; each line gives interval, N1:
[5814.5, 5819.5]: 5815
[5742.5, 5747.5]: 5746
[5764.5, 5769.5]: 5766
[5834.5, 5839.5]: 5835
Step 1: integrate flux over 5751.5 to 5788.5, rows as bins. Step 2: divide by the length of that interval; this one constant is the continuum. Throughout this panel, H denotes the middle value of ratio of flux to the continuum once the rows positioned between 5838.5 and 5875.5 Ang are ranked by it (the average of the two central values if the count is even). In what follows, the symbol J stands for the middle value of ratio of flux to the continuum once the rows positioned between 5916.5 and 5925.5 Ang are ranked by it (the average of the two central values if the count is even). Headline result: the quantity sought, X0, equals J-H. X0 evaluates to -0.01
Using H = 1.01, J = 1.000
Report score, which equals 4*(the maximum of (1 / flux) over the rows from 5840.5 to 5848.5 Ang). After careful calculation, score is 0.164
